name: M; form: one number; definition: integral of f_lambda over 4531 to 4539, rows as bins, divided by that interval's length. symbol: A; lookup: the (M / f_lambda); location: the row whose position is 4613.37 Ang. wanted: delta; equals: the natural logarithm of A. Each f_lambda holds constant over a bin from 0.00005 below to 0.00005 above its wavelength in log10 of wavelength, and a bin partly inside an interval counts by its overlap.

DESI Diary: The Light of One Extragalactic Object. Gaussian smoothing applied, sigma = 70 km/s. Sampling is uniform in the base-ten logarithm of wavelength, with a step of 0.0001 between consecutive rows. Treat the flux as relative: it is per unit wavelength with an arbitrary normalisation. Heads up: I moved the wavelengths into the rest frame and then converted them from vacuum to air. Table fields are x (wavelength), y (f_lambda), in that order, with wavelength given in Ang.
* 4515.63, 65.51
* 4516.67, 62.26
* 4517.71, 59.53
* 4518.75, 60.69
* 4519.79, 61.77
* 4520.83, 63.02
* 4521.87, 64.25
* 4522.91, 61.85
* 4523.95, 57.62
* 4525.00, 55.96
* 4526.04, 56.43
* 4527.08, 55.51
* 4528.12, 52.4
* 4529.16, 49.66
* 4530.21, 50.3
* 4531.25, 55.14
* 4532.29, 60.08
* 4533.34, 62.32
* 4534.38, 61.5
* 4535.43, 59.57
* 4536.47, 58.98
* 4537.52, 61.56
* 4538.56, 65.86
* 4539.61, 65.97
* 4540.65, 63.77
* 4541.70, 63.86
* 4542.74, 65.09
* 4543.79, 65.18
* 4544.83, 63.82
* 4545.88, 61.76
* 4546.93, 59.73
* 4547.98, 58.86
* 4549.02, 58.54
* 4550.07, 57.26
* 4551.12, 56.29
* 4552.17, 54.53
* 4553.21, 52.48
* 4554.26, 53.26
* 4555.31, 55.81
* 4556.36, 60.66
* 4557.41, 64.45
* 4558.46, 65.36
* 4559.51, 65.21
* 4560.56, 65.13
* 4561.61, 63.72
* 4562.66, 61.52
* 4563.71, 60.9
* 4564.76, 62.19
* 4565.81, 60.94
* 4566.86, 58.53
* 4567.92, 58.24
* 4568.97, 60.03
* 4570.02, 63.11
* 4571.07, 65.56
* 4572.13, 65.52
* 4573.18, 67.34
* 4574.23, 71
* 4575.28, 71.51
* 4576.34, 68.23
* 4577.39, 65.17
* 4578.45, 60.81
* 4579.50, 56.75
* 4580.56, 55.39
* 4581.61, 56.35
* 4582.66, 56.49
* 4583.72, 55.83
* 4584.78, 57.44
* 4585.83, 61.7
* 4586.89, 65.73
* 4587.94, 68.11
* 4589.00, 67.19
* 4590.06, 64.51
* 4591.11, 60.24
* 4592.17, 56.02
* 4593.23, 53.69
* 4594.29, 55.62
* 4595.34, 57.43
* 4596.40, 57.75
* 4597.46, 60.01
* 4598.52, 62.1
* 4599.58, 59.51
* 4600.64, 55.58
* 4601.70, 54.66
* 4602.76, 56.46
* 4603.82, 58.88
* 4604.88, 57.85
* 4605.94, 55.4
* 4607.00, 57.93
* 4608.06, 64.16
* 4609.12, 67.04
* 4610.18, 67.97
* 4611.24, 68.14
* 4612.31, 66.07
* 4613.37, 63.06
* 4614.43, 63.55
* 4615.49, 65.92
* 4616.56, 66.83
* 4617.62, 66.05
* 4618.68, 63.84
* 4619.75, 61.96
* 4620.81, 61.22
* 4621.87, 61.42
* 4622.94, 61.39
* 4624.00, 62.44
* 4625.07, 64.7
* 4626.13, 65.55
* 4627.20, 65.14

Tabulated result -0.04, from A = 0.96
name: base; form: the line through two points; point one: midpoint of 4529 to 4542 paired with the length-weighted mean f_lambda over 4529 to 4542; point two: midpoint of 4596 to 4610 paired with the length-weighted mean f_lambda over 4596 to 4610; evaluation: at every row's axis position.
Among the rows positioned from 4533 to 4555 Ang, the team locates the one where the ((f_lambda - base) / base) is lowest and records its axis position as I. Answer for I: 4553.21 Ang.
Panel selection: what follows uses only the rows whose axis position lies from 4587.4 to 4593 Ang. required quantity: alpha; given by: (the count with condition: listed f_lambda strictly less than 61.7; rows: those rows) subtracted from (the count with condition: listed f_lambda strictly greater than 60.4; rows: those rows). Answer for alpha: 1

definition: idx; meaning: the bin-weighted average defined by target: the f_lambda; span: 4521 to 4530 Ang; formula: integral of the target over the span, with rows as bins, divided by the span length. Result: 57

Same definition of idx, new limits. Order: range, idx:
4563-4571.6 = 61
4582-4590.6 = 62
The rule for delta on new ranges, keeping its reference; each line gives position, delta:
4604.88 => 0.05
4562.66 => -0.01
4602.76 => 0.07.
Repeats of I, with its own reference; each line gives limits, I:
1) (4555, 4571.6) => 4555.31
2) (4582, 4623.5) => 4593.23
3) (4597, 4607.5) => 4601.70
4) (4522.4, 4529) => 4528.12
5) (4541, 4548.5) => 4547.98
